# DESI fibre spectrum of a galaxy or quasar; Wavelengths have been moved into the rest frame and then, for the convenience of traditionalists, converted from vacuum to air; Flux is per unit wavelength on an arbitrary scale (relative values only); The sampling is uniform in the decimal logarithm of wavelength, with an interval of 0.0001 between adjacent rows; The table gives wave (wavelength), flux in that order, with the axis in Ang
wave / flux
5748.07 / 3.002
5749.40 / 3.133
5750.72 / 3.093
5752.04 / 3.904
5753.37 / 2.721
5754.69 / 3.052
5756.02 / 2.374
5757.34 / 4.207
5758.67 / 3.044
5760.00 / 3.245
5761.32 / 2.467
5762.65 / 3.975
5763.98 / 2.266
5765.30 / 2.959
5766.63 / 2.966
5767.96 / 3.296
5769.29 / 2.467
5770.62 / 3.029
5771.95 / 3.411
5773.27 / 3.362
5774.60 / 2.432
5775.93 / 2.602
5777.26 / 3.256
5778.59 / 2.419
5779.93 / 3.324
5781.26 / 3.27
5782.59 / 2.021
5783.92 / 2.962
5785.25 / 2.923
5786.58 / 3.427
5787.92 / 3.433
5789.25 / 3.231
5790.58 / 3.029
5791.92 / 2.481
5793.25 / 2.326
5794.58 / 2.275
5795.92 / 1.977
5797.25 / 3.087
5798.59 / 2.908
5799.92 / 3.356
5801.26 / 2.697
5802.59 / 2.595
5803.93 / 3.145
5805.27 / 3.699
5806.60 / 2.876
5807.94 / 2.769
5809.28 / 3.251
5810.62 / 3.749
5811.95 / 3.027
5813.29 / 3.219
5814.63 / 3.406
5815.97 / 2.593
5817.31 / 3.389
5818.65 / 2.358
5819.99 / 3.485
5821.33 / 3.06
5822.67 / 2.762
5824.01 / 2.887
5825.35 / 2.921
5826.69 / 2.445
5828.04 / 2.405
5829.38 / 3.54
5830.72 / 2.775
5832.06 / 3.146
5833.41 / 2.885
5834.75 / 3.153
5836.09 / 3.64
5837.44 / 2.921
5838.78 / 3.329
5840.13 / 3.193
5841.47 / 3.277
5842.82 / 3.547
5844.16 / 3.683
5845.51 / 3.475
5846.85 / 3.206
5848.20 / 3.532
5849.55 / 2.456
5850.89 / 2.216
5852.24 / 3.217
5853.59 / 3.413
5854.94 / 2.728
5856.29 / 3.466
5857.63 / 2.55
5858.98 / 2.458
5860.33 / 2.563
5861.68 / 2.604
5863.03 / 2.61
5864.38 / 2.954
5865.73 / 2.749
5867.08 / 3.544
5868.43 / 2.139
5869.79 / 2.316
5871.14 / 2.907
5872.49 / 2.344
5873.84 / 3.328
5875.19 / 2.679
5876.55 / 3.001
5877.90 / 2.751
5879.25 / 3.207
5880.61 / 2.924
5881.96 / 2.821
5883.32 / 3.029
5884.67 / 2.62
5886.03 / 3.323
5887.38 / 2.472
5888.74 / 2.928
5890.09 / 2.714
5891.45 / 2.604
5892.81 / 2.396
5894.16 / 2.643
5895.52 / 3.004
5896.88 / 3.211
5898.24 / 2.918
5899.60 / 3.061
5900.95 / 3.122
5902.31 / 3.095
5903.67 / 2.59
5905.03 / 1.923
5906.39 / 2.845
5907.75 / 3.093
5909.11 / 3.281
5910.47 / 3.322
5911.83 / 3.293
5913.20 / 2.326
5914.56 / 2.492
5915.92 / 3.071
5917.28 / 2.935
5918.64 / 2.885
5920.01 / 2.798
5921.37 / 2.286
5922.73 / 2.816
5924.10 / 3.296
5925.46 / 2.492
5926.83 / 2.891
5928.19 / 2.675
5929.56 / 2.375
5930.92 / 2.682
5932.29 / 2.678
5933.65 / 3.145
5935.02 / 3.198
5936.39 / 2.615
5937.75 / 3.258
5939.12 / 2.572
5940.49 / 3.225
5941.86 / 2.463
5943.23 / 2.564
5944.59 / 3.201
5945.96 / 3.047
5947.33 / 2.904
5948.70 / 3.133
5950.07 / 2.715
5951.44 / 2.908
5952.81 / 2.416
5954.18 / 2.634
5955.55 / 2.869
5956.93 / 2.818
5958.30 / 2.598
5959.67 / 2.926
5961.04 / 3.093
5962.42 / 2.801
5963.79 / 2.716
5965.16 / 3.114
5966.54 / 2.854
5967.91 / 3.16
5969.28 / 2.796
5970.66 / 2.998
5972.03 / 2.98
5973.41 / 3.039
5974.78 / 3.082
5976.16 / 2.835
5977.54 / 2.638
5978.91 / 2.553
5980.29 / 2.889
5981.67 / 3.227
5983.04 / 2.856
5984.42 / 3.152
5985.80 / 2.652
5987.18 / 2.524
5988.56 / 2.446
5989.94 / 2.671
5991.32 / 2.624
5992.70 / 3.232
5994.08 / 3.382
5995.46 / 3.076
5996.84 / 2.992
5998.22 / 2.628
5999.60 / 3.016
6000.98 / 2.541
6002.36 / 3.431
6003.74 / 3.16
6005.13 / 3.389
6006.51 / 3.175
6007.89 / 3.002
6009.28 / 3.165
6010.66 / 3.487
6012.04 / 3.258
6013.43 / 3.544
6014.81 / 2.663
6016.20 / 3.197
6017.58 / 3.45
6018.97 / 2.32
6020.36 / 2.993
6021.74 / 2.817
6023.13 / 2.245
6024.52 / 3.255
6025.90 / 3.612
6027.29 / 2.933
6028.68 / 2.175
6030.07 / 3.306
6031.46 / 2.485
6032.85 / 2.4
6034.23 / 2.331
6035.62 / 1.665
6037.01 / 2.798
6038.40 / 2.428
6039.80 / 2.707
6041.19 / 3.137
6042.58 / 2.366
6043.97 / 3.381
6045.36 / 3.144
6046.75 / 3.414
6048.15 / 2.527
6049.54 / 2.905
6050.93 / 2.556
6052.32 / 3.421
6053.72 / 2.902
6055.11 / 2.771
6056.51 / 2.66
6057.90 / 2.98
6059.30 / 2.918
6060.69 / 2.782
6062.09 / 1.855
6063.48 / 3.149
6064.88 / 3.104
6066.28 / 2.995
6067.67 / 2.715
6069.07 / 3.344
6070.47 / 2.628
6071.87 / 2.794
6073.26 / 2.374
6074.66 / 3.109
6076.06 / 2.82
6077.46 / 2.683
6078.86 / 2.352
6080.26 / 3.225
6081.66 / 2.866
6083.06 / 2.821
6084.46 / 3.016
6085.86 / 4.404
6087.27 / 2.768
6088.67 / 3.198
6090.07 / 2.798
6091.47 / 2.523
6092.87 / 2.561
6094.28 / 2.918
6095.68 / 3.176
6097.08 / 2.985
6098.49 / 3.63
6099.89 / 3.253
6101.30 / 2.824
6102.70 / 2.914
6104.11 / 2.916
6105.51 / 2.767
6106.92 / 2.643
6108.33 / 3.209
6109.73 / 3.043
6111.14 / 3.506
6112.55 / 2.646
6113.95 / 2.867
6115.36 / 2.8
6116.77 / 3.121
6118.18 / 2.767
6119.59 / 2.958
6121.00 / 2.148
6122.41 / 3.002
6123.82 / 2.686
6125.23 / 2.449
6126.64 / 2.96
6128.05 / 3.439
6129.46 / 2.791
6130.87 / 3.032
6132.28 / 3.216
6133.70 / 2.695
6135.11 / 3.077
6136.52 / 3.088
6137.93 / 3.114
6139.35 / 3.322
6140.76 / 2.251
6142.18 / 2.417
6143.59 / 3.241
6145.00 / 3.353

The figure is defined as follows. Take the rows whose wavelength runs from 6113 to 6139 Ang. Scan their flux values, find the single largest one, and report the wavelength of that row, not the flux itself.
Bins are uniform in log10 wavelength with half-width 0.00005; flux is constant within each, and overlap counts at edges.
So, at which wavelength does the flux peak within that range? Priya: 6128.05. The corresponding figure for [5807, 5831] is 5810.62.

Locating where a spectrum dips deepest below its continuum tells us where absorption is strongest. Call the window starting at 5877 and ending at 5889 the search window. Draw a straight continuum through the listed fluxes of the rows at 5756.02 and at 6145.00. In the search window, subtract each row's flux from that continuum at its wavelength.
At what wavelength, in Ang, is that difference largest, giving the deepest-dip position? 5887.38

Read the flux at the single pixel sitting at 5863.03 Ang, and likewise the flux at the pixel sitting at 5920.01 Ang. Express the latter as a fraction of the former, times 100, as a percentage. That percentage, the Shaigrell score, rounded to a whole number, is 107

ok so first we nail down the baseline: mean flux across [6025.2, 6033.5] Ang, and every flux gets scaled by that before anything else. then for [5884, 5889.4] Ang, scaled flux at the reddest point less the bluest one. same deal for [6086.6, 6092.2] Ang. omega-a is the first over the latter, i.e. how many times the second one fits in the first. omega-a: -1.3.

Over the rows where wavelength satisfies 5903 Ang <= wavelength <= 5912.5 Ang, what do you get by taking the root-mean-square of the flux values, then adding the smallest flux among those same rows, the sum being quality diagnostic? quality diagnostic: 4.87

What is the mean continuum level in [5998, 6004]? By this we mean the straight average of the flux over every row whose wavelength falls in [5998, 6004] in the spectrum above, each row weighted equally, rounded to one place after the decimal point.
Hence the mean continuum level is 3.0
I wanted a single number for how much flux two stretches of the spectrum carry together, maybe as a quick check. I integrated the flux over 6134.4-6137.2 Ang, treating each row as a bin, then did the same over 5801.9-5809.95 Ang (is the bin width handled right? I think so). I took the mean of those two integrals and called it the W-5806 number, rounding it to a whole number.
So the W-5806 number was 17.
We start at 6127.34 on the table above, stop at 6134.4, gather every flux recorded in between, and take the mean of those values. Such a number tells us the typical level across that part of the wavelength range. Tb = 3.03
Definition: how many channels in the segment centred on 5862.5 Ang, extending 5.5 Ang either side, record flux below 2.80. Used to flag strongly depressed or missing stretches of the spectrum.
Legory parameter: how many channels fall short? 6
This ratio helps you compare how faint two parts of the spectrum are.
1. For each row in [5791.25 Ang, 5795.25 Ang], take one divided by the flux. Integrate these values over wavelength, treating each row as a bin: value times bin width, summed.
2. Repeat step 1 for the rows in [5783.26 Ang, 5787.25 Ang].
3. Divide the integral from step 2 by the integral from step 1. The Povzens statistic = 0.76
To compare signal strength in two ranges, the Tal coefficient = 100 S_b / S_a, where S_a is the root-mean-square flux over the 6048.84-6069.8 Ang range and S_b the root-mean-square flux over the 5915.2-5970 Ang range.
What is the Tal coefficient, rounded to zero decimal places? 99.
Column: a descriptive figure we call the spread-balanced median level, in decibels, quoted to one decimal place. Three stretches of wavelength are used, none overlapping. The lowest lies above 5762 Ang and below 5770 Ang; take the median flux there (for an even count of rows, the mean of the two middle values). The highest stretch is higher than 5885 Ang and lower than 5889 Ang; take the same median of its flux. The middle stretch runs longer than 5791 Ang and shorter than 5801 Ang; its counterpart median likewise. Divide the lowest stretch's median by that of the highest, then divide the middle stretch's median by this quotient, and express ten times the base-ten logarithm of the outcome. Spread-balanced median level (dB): 3.9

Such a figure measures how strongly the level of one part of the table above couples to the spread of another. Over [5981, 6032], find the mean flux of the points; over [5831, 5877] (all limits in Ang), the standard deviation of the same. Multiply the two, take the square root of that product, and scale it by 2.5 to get 2.9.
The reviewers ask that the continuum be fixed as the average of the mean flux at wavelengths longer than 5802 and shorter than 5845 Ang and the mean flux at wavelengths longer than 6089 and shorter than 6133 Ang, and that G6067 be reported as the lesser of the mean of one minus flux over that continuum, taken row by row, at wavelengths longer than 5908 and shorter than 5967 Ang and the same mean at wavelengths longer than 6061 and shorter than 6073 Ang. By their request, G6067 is 0.05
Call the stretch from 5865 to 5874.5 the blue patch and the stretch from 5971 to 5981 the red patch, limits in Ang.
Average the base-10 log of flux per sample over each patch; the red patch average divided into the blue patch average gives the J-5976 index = 0.95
